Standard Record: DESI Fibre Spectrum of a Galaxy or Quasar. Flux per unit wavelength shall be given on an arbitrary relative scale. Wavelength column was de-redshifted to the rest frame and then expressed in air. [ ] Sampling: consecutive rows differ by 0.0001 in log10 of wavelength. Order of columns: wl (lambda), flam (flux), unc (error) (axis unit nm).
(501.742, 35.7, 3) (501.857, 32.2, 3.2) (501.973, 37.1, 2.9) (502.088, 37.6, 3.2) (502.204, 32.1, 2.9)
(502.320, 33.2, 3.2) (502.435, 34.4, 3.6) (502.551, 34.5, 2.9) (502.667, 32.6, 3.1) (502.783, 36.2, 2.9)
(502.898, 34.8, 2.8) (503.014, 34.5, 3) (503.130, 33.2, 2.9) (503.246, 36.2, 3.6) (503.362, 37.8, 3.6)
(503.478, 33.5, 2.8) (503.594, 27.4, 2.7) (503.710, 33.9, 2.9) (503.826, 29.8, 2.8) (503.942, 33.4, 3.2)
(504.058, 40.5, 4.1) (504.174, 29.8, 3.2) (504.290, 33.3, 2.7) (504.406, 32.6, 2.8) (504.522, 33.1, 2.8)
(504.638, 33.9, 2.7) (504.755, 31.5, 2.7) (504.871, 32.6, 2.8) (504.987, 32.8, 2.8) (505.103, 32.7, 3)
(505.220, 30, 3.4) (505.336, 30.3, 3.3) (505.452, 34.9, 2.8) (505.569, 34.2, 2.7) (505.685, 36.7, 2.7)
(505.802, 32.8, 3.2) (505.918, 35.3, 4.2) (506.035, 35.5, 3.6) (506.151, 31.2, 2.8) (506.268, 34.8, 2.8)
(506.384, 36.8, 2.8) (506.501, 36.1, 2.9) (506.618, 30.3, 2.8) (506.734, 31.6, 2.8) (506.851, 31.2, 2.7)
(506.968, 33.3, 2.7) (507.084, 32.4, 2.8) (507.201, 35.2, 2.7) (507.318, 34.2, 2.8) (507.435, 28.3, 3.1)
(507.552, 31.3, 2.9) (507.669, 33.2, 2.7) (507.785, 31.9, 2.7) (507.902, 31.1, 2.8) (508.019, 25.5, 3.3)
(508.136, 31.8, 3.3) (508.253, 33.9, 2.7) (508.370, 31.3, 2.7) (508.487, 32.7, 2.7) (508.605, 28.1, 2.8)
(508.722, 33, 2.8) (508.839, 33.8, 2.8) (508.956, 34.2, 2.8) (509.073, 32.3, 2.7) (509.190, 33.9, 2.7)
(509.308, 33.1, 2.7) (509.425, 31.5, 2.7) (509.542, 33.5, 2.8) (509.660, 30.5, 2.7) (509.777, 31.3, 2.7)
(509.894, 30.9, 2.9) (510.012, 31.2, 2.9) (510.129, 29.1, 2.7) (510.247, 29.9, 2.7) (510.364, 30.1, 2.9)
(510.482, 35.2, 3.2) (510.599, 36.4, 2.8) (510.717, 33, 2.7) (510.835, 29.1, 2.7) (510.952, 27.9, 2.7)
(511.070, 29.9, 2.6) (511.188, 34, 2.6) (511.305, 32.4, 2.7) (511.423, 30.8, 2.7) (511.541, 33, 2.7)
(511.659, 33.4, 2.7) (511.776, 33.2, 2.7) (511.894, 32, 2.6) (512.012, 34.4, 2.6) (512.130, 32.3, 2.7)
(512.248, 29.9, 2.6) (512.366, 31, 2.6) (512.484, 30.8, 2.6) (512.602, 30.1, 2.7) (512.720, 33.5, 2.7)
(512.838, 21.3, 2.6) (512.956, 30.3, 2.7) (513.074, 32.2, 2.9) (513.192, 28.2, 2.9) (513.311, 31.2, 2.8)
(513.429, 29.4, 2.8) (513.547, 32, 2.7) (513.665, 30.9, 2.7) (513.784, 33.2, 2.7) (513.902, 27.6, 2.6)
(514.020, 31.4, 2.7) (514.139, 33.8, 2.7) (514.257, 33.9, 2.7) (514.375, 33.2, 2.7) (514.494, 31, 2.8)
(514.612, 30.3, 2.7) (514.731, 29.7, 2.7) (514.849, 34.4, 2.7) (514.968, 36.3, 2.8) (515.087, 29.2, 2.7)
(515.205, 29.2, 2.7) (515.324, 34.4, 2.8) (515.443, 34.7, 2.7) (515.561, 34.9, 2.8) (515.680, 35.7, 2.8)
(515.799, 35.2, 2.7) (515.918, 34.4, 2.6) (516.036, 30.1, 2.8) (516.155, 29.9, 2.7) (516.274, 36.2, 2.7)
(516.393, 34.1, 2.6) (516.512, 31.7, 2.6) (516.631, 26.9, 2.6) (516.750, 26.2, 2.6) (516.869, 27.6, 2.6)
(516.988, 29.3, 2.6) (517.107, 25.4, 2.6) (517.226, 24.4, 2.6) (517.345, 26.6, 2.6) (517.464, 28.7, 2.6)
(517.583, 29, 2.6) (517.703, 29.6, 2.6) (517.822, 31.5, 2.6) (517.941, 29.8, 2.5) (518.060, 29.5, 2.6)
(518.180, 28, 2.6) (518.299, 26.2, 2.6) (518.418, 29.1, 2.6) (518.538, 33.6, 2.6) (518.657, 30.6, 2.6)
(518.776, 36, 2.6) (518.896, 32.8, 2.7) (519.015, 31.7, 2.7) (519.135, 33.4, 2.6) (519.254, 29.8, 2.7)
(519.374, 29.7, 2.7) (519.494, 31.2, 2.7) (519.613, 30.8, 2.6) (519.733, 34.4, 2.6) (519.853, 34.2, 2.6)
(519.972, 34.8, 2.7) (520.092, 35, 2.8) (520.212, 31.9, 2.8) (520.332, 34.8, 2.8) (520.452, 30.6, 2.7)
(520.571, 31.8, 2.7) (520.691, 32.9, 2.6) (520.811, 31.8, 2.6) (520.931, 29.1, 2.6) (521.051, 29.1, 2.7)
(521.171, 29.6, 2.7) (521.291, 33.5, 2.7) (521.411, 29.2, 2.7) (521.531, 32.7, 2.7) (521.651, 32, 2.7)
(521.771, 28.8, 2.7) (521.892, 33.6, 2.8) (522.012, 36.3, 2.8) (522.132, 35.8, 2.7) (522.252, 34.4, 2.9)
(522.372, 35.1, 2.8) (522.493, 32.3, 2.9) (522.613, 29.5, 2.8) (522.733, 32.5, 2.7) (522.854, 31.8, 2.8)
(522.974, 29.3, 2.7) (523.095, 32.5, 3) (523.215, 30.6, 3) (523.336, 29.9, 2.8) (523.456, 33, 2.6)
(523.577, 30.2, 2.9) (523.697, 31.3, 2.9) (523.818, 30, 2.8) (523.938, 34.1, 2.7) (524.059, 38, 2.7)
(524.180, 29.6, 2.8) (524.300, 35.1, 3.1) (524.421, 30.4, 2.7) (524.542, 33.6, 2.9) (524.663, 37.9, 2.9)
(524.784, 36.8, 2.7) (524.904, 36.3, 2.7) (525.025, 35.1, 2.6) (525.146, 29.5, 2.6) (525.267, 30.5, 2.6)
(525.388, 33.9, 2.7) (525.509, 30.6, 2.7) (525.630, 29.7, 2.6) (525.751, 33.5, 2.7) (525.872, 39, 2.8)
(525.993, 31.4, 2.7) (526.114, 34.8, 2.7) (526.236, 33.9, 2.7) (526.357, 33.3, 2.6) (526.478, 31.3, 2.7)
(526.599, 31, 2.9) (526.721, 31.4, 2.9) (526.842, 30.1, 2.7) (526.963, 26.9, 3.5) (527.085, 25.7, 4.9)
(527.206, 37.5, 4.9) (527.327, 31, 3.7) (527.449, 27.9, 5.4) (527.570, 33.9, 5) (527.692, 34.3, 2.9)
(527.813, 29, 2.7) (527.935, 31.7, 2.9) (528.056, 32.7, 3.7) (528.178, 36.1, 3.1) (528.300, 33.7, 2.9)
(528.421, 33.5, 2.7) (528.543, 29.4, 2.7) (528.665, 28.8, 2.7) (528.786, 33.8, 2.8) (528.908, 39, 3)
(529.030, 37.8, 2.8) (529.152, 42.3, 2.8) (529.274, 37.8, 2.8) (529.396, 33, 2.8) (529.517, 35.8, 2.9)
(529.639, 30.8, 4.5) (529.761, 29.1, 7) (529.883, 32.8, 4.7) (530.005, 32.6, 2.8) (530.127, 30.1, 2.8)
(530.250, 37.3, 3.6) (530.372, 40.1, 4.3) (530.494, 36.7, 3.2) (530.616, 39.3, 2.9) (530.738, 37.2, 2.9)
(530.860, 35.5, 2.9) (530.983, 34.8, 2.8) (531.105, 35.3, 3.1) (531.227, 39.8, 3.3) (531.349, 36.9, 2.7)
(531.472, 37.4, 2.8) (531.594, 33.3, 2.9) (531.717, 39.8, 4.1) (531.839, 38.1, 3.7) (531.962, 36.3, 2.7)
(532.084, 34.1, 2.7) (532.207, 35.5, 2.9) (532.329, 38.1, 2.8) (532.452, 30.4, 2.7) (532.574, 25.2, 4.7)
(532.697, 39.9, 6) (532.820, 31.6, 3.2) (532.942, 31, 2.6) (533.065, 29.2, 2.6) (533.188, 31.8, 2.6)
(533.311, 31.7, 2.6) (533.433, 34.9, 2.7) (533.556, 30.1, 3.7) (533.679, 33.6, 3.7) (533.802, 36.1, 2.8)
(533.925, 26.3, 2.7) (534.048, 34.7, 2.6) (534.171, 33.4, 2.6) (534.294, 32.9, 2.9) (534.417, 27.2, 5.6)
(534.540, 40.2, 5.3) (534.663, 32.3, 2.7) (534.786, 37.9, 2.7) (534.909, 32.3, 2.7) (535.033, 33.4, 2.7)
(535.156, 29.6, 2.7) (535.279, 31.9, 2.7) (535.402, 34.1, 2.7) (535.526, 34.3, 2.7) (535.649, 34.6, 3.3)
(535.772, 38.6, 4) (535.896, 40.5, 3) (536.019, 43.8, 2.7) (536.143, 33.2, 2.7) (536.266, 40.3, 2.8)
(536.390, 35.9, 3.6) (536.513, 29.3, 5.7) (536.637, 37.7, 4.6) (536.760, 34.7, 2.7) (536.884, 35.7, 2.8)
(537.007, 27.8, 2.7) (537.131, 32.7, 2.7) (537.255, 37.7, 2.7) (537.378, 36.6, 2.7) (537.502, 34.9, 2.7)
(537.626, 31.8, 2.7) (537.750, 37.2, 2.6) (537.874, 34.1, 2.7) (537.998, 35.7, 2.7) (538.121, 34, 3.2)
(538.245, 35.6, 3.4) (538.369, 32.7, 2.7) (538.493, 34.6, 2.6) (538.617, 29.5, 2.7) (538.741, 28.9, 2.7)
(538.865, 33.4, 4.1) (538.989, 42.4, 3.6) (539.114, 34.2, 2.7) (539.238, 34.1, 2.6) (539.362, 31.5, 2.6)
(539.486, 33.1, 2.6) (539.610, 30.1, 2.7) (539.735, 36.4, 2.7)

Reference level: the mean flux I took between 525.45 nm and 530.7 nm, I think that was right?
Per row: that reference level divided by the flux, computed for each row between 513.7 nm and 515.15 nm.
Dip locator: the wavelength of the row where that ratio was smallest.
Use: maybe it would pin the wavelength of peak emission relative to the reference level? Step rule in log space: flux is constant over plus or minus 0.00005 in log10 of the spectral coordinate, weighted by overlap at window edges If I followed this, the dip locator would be 514.968 nm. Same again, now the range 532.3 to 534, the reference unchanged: 532.697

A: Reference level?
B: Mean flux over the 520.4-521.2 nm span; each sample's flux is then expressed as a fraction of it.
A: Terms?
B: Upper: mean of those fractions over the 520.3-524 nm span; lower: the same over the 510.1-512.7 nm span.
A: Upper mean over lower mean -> 1.00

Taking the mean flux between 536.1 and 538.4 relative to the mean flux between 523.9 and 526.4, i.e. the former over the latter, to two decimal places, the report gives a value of 1.03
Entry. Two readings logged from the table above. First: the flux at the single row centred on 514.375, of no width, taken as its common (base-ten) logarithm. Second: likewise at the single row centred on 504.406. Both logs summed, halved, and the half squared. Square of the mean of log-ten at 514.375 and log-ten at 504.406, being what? 2.30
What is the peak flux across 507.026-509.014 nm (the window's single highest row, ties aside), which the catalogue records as 35.2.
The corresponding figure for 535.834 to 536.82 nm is 43.8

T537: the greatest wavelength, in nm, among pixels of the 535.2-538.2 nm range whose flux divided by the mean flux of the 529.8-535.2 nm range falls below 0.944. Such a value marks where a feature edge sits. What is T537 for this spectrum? 537.626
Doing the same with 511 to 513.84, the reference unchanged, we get 513.665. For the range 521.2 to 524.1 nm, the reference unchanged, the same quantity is 523.818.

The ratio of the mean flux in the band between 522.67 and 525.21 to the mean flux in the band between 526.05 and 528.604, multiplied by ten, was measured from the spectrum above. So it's 10.3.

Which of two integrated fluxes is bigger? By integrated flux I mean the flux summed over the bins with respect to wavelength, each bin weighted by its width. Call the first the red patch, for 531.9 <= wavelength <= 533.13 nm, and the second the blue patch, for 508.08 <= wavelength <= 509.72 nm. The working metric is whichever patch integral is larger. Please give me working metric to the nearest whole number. 53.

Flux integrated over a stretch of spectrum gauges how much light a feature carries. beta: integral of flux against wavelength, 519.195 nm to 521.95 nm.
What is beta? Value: 88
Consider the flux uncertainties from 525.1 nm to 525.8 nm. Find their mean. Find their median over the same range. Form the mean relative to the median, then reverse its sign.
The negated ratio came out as -1.00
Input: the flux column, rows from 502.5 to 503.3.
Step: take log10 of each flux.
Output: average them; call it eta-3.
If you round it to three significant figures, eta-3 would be 1.54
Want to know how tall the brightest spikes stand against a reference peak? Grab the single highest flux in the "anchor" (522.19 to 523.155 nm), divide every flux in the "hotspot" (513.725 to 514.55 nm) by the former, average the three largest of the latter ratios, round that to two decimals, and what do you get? 0.96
